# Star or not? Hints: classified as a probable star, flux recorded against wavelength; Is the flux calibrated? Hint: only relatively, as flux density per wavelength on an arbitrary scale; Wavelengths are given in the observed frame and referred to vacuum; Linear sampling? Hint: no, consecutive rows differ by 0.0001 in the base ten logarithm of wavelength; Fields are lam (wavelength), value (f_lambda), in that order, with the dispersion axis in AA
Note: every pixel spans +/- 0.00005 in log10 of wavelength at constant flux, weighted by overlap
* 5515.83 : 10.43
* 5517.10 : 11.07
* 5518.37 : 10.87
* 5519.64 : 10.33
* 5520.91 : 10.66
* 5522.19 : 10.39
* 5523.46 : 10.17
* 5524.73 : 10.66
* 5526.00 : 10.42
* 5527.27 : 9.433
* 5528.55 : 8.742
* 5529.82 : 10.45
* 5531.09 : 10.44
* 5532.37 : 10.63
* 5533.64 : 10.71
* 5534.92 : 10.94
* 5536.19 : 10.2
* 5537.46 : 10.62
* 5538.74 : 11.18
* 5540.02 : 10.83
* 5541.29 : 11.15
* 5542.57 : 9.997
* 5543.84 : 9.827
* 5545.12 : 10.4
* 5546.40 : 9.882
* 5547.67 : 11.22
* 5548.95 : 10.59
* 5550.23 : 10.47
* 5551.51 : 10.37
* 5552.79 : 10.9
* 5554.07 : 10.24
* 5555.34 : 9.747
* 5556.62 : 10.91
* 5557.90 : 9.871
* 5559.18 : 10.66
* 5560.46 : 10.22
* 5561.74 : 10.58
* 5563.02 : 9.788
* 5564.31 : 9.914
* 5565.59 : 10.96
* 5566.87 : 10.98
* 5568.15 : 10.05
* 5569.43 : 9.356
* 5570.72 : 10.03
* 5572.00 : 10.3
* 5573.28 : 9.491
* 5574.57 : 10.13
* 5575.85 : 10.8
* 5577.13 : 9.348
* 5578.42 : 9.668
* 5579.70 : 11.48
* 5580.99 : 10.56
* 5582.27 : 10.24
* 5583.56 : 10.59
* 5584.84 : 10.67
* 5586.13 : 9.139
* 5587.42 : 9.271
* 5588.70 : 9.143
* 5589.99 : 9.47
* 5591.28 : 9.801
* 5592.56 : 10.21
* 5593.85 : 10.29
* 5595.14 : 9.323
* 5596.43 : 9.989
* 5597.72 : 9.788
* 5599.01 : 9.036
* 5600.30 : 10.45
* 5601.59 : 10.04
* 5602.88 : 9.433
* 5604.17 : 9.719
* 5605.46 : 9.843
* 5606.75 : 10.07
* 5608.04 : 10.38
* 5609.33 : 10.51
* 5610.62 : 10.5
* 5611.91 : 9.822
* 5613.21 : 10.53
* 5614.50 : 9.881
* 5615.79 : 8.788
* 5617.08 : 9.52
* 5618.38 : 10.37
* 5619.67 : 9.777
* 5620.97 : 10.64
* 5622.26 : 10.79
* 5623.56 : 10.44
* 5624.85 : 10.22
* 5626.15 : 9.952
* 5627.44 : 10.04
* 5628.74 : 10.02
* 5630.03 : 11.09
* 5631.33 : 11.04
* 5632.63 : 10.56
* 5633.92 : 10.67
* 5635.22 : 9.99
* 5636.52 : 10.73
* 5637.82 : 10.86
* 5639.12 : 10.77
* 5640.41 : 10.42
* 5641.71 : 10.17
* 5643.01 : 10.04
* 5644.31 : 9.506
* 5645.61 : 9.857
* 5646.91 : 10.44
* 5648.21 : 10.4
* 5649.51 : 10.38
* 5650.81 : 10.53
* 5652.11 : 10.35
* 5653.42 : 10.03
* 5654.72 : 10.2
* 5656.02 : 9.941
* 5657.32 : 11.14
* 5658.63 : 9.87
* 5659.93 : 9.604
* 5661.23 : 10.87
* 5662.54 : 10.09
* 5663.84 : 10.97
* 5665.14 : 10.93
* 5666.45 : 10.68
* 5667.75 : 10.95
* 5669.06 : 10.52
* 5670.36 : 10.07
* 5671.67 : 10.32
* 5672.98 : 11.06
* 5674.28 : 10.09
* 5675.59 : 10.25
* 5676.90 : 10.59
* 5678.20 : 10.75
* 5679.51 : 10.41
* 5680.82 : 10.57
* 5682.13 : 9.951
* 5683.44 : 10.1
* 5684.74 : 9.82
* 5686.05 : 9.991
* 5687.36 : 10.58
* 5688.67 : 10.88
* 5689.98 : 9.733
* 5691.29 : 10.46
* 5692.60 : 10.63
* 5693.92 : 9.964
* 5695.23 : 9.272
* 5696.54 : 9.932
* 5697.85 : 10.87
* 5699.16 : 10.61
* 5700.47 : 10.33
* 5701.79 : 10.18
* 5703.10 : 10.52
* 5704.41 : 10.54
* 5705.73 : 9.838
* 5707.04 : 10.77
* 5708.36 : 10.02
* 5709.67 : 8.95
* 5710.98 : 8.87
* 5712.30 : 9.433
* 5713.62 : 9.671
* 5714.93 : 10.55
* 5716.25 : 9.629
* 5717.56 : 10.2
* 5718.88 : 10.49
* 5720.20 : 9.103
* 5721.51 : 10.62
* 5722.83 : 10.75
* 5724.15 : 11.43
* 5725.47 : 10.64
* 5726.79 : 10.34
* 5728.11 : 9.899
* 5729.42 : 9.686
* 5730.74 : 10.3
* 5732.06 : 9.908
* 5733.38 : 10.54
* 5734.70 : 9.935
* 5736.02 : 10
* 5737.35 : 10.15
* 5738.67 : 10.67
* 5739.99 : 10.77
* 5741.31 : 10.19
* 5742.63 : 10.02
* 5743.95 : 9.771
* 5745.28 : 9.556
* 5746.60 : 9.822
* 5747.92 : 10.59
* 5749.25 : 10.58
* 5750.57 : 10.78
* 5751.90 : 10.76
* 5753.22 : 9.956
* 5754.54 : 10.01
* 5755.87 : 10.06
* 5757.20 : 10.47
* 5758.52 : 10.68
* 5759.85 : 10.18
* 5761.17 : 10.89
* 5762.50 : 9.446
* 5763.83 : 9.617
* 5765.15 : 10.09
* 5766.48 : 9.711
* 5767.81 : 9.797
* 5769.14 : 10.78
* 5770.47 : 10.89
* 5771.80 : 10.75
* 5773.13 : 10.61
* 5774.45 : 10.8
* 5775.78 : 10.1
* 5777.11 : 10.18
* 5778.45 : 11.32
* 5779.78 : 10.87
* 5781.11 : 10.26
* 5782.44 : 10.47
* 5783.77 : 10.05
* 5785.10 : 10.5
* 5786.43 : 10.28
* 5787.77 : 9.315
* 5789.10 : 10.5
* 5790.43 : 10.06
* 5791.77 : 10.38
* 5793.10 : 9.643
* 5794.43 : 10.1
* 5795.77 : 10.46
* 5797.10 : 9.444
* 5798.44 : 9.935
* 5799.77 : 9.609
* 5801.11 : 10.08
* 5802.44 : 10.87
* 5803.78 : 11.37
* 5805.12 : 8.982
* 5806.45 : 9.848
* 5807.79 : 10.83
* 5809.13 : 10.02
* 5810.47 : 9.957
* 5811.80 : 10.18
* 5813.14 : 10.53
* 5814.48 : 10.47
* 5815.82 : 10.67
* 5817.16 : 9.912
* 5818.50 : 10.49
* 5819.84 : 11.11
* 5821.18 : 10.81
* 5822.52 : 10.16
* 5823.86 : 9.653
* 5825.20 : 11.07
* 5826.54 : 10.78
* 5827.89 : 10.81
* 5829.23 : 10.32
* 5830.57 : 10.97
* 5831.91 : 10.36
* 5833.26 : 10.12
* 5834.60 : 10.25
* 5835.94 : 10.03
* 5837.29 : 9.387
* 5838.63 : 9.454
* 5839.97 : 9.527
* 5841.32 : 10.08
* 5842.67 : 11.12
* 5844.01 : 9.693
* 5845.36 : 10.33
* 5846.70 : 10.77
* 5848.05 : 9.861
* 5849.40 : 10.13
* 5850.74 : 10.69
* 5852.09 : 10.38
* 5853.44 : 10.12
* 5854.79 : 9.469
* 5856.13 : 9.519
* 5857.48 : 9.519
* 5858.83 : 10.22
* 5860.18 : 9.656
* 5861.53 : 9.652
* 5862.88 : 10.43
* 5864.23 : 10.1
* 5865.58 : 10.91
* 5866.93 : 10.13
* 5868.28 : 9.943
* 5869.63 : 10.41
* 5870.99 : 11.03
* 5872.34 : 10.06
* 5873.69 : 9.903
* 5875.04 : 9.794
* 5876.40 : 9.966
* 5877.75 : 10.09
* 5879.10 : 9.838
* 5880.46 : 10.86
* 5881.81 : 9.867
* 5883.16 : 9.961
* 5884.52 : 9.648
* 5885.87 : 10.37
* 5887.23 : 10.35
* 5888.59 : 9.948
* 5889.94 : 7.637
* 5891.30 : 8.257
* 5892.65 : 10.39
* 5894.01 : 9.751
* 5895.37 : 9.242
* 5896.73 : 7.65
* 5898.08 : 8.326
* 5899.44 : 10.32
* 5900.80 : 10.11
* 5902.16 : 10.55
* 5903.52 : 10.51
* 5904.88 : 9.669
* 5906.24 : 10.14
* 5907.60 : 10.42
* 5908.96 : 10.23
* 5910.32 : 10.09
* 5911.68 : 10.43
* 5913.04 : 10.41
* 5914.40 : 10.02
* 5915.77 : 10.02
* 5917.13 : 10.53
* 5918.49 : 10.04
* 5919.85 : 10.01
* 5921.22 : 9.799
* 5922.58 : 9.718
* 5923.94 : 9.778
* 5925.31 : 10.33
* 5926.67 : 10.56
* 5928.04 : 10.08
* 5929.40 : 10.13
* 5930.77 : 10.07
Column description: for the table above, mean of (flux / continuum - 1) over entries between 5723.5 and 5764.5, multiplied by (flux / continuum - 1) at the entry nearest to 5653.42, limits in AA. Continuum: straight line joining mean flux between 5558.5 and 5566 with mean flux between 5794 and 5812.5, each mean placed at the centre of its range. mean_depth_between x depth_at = -0.0002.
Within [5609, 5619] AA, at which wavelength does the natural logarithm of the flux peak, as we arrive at 5613.21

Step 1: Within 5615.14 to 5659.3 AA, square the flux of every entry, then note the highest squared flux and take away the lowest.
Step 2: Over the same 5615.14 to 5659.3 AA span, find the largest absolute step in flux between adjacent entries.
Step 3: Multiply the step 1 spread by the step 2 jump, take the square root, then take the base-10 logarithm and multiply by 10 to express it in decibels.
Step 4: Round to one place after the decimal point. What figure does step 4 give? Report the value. 8.9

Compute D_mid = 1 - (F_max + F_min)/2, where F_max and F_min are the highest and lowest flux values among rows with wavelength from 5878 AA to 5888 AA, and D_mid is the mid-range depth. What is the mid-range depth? -9.3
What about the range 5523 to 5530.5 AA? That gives -8.7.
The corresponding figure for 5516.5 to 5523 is -9.7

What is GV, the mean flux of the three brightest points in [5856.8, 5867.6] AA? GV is 10.5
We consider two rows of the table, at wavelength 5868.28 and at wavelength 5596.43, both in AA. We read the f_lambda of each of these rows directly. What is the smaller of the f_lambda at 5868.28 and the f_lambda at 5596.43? 9.9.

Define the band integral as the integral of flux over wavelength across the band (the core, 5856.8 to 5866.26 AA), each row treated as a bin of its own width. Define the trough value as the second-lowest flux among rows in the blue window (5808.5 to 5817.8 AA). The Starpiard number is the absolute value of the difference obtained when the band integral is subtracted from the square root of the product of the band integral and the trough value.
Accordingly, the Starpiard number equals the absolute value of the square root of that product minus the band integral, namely 64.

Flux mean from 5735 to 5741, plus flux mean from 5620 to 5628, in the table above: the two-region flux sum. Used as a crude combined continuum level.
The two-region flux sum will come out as 20.7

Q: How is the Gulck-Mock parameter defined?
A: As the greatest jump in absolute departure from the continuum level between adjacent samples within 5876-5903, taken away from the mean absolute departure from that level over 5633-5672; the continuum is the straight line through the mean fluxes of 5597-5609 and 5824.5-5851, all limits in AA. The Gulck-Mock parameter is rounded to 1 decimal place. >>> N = -1.8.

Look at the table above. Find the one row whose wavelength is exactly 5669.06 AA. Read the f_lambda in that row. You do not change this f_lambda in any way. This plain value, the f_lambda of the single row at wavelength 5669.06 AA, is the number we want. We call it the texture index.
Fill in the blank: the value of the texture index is 10.52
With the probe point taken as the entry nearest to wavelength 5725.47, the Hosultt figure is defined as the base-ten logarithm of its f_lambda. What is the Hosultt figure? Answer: 1.03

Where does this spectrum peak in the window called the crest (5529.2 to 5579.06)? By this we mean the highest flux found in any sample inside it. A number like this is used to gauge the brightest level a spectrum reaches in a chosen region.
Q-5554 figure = 11.22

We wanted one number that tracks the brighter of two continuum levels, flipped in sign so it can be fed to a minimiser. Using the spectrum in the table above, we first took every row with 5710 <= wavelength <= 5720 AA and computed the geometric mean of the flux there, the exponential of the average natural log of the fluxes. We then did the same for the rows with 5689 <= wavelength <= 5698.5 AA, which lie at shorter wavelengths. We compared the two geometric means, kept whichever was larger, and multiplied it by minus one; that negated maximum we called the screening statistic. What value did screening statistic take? -10.1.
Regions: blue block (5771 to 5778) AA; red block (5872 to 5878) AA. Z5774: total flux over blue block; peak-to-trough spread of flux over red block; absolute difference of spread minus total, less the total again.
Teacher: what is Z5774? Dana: -0.30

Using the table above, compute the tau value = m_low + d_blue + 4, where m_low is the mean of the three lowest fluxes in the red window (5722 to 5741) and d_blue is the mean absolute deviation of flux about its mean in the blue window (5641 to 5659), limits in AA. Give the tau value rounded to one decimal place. 14.1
